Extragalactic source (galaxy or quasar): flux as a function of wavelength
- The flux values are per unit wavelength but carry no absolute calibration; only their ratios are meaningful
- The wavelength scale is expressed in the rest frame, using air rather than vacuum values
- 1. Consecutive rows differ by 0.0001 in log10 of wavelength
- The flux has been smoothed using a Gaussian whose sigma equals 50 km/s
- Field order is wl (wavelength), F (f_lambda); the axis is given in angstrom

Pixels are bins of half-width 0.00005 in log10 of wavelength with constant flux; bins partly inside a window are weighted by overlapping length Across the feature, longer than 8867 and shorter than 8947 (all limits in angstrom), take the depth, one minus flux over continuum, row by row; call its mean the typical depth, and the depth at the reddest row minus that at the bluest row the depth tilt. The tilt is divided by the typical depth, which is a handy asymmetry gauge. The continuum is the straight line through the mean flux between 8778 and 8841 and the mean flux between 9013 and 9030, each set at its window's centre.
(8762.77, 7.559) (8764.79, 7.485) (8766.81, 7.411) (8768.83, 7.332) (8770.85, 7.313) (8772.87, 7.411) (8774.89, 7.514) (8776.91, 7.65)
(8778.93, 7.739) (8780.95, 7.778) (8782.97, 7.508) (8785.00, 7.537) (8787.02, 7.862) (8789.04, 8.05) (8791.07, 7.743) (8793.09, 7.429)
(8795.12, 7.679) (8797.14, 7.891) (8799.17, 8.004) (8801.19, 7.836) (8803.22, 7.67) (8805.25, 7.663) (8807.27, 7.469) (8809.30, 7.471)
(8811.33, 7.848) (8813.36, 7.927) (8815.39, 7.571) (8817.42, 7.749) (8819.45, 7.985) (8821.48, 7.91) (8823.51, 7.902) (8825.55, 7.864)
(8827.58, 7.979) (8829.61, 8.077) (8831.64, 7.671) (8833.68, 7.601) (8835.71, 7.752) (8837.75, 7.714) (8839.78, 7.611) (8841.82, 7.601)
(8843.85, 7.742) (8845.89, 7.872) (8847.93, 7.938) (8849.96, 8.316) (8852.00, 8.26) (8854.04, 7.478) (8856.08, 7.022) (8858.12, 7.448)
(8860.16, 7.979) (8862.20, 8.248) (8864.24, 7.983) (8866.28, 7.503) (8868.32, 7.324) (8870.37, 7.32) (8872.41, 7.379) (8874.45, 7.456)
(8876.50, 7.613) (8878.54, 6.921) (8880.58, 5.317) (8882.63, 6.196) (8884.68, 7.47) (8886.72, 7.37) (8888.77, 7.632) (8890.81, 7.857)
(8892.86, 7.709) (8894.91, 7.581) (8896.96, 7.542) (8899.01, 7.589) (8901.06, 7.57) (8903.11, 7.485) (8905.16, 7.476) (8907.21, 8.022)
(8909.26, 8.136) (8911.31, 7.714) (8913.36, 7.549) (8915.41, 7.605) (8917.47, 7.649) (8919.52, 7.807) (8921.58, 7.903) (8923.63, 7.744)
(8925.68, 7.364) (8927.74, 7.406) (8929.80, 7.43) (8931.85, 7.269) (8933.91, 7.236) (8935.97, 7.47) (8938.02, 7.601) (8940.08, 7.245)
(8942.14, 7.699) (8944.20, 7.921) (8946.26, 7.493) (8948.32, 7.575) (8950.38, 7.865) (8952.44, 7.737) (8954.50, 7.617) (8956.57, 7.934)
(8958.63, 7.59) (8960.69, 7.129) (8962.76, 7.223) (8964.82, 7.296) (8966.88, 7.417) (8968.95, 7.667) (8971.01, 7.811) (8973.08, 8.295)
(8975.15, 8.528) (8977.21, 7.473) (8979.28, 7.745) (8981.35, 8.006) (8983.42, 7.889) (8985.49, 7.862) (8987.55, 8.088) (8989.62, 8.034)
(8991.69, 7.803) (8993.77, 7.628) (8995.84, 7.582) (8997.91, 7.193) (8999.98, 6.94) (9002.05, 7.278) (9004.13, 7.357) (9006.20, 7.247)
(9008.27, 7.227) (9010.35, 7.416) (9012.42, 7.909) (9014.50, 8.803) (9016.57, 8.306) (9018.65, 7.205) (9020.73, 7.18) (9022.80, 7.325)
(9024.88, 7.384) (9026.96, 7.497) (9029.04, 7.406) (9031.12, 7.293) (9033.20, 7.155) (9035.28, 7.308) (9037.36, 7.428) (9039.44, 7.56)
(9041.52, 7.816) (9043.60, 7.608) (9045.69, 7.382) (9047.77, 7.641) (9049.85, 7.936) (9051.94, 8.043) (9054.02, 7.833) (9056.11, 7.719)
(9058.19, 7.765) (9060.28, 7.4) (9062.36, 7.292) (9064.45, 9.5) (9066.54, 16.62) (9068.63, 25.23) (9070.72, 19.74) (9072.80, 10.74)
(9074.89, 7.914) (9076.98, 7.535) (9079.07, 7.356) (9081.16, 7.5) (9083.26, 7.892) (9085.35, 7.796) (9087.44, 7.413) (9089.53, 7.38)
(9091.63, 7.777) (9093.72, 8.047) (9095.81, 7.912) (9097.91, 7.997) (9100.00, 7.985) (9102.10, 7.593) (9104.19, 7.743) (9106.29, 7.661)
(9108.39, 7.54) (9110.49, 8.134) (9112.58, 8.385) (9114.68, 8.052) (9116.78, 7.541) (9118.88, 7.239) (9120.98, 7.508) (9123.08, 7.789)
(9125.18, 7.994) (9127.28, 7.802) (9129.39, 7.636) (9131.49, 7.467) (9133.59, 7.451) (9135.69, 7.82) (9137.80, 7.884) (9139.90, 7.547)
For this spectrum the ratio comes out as -0.9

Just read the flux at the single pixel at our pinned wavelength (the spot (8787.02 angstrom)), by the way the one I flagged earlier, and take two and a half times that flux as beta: 19.7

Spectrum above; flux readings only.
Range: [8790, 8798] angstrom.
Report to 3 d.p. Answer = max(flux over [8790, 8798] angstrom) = 7.891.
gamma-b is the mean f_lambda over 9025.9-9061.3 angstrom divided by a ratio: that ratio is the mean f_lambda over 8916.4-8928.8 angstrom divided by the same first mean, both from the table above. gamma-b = 7.5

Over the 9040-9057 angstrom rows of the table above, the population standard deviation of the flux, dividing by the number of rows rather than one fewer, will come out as 0.194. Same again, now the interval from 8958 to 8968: 0.160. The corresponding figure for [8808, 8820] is 0.185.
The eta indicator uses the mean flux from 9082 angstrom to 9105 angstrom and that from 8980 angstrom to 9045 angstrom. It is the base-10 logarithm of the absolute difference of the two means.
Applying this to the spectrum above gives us -0.69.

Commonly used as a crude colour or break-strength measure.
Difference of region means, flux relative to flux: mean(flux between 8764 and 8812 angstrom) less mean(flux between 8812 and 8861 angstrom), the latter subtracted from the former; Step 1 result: -0.15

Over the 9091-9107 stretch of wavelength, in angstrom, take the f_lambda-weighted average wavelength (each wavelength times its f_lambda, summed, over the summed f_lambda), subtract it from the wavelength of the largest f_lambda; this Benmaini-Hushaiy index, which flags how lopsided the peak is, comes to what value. -5.2 angstrom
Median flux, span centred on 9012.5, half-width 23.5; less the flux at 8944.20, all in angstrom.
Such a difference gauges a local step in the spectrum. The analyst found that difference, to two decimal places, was -0.56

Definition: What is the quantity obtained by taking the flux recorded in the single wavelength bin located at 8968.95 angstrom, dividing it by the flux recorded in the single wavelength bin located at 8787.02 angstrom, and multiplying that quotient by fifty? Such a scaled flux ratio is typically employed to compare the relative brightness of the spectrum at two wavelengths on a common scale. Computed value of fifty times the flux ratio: 48.8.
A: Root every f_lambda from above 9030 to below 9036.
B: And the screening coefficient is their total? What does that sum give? 8.08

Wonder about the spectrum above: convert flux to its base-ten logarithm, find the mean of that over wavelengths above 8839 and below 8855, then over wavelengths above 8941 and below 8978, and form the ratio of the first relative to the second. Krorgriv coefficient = 1.01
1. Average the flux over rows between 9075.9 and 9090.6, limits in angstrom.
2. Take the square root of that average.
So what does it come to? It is 2.75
